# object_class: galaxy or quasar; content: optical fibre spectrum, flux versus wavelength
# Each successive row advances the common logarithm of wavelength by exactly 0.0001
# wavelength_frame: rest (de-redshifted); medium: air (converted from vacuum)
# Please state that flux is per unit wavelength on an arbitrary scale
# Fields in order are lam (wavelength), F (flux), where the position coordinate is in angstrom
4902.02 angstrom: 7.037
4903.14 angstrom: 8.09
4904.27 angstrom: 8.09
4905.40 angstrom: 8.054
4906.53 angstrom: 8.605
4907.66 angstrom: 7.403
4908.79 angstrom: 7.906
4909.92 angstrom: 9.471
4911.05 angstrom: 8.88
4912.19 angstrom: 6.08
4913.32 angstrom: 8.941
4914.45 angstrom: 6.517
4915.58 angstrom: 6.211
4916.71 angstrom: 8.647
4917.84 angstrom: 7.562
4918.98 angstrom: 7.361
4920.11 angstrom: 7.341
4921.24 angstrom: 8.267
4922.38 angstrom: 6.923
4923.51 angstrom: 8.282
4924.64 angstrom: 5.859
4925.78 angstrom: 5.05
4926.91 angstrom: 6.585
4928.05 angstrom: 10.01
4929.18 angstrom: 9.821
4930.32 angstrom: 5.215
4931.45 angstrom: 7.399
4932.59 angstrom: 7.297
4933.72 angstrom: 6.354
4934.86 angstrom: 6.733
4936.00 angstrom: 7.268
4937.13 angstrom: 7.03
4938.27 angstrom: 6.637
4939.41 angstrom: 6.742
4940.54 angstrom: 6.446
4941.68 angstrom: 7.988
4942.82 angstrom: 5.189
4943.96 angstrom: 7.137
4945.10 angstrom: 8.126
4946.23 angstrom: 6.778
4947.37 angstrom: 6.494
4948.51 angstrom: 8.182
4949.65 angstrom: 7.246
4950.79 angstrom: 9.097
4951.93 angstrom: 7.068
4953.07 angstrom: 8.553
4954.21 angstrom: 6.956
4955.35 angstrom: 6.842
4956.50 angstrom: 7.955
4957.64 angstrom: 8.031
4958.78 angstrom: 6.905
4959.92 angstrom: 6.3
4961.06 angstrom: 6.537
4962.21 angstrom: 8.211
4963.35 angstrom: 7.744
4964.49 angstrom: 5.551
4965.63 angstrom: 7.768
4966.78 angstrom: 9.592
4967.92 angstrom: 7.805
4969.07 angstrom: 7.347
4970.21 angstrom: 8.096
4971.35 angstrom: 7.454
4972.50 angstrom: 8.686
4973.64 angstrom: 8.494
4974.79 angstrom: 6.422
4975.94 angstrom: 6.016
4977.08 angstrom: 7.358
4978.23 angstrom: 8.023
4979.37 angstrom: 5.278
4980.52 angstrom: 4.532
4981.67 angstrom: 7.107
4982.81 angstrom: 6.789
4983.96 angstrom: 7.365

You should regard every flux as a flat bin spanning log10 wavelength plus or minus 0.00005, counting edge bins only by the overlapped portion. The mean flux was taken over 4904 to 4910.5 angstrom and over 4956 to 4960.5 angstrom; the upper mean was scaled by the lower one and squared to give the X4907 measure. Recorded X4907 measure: 0.78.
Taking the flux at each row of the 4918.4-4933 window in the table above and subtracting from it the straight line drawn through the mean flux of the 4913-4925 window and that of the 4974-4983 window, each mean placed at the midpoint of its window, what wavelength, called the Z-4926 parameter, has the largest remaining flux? 4928.05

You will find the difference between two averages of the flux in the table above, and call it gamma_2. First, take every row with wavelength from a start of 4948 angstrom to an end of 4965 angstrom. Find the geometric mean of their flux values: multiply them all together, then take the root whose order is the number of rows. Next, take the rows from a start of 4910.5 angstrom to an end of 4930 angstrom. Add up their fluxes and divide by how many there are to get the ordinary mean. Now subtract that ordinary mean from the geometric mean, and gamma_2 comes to -0.2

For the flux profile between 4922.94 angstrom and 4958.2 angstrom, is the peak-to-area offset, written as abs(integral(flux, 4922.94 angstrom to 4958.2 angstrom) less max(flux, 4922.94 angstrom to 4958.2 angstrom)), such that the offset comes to 245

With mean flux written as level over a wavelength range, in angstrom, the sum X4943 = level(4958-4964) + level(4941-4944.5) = 13.9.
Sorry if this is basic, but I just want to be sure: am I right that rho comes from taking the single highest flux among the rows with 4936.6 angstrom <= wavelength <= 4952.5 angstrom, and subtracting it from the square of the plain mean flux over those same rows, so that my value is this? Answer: 42.1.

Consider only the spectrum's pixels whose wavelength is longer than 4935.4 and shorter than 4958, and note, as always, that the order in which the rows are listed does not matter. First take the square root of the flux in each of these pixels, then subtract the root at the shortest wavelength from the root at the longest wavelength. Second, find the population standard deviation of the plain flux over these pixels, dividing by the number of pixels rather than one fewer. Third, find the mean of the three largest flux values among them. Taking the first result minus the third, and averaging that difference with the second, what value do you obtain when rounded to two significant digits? -3.8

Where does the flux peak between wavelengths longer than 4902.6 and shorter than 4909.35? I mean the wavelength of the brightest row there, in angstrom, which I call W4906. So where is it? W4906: 4906.53 angstrom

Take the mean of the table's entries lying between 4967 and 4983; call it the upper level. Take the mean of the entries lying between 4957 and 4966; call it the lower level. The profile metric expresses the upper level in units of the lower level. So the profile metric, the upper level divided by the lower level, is 1.00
